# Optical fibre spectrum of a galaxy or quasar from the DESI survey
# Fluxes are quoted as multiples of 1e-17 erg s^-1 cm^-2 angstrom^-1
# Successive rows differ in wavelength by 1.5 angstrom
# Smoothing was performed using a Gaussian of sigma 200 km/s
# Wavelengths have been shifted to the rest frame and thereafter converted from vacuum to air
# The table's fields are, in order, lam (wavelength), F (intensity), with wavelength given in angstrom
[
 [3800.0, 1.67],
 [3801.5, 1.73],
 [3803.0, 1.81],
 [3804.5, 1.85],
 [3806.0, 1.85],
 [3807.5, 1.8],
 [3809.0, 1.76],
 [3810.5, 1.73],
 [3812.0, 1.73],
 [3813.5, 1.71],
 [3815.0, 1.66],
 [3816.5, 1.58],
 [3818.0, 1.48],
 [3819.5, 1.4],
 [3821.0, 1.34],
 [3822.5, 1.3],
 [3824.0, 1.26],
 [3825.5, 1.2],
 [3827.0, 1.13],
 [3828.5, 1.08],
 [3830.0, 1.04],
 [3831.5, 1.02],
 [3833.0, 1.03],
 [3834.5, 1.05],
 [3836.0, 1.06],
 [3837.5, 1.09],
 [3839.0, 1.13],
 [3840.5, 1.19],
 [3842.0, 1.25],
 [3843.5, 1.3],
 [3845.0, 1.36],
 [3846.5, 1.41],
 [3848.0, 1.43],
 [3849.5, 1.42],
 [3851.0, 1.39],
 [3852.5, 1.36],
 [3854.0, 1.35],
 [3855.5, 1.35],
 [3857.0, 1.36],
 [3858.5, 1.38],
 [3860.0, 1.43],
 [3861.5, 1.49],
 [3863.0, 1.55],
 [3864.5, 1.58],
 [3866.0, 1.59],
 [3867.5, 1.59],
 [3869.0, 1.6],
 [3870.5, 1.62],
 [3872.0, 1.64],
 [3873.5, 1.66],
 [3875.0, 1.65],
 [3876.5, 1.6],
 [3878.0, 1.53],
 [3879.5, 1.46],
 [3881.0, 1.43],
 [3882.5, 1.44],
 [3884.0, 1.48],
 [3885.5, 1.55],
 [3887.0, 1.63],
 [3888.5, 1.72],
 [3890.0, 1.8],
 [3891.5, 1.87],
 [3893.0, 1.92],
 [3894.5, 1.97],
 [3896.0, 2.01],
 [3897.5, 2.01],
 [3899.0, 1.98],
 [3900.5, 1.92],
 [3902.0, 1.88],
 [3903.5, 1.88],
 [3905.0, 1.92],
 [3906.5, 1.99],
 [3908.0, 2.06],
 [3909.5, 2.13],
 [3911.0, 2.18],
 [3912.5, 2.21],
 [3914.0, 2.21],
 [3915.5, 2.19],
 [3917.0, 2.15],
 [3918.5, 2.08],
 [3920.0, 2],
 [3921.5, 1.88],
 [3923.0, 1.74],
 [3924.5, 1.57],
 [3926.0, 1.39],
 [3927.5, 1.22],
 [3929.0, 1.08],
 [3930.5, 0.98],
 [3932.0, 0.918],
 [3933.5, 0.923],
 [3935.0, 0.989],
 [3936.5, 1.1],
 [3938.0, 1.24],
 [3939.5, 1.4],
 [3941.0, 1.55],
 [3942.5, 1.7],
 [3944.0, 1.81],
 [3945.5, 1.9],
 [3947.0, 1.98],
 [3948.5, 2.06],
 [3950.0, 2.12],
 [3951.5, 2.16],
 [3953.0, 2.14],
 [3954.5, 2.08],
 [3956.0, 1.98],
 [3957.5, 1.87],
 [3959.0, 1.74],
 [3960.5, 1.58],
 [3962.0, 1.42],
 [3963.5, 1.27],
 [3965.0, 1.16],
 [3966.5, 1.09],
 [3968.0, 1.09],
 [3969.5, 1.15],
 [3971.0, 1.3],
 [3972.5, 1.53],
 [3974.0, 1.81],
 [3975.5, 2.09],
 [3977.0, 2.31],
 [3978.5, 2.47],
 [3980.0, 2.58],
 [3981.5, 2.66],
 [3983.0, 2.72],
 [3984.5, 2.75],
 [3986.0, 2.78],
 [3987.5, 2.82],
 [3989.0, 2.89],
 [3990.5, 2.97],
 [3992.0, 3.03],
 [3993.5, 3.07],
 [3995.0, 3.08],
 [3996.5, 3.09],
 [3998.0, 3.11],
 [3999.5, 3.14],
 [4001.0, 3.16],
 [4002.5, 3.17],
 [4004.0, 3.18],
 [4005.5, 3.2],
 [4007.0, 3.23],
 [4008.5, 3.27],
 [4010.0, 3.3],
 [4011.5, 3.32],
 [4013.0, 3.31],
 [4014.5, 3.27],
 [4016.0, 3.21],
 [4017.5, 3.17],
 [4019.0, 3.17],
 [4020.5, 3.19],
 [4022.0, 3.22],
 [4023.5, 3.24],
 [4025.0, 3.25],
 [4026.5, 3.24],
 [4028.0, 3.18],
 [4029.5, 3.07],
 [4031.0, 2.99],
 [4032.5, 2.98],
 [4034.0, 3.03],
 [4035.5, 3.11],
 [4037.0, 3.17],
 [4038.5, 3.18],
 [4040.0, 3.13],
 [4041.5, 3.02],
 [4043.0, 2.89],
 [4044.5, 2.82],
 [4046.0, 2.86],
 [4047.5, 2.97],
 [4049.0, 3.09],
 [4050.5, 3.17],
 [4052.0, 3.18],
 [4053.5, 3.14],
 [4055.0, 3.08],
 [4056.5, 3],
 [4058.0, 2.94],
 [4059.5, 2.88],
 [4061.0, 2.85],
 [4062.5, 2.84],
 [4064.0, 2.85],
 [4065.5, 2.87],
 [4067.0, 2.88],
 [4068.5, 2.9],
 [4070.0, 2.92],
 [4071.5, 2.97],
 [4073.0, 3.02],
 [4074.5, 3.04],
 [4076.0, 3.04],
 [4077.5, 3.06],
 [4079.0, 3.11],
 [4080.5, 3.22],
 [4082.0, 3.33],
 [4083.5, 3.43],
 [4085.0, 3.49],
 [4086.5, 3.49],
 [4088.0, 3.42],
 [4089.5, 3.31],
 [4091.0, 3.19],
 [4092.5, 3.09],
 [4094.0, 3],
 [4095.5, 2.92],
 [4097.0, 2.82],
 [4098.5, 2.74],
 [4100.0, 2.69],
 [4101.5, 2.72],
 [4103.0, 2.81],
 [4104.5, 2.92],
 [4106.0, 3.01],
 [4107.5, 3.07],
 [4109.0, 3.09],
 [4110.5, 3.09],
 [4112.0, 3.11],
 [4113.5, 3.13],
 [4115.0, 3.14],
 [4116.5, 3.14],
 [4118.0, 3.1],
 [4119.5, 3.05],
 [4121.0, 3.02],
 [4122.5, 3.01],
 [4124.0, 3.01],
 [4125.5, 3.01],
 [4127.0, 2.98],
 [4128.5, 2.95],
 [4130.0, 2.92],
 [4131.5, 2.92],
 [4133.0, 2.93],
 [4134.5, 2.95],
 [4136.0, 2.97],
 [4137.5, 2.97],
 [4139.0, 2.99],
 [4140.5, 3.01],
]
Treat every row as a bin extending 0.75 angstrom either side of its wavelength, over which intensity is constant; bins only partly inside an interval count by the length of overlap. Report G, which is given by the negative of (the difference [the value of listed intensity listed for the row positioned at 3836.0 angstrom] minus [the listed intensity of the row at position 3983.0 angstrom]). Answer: 1.7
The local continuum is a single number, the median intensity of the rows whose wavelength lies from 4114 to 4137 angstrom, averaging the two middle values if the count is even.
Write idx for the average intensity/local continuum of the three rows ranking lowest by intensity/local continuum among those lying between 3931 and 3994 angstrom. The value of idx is 0.31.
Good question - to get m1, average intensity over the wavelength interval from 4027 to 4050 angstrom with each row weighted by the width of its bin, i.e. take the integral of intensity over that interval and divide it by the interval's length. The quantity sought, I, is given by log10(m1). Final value 0.48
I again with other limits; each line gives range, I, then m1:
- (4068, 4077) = 0.48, 3.0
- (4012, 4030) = 0.51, 3.2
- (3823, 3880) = 0.13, 1.4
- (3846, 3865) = 0.15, 1.4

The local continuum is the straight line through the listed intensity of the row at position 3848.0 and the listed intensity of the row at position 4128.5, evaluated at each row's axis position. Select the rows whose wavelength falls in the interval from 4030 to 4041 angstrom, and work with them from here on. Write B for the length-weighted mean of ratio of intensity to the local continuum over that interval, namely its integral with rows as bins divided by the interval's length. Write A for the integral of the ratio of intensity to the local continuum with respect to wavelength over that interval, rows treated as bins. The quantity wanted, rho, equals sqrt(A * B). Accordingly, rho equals 4.18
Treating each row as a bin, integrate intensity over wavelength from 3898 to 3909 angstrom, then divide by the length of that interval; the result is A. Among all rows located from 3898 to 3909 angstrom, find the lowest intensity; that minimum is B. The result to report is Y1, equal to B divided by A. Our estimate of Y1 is 0.963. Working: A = 1.95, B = 1.88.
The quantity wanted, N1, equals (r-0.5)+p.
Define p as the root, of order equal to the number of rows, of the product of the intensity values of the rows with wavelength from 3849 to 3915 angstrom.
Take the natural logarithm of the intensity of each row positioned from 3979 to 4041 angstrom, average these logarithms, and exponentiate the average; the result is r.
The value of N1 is 4.3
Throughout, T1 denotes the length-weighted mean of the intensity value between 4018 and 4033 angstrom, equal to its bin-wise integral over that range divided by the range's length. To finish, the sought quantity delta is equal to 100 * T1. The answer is 316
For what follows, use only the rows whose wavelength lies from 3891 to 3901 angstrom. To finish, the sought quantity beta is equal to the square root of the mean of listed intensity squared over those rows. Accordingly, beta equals 2.0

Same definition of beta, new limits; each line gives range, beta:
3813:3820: 1.6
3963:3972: 1.2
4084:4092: 3.4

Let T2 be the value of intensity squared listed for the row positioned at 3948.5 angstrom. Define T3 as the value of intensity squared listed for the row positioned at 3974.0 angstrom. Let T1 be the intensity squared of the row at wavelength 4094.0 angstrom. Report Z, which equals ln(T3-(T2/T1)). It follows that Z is 1.0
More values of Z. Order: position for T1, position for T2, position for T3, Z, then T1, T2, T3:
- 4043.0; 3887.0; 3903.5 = 1.2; 8.4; 2.7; 4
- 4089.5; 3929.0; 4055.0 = 2.2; 11.0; 1.2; 9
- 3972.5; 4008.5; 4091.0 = 1.7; 2.3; 10.7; 10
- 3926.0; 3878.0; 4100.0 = 1.8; 1.9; 2.3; 7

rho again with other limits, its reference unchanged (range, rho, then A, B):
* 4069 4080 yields 3.77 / 12.5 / 1.14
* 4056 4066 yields 3.53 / 11.2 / 1.12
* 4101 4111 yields 3.31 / 10.5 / 1.05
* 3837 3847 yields 2.82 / 8.9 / 0.89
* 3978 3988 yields 3.93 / 12.4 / 1.24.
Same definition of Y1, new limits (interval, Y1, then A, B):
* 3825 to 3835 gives 0.948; 1.08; 1.02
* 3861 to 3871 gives 0.946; 1.58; 1.49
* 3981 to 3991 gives 0.951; 2.80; 2.66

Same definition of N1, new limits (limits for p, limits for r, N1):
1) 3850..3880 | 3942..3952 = 3.0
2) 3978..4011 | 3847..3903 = 4.1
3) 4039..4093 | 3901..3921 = 4.6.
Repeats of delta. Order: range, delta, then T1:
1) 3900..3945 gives 168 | 1.7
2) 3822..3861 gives 125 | 1.2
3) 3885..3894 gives 176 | 1.8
